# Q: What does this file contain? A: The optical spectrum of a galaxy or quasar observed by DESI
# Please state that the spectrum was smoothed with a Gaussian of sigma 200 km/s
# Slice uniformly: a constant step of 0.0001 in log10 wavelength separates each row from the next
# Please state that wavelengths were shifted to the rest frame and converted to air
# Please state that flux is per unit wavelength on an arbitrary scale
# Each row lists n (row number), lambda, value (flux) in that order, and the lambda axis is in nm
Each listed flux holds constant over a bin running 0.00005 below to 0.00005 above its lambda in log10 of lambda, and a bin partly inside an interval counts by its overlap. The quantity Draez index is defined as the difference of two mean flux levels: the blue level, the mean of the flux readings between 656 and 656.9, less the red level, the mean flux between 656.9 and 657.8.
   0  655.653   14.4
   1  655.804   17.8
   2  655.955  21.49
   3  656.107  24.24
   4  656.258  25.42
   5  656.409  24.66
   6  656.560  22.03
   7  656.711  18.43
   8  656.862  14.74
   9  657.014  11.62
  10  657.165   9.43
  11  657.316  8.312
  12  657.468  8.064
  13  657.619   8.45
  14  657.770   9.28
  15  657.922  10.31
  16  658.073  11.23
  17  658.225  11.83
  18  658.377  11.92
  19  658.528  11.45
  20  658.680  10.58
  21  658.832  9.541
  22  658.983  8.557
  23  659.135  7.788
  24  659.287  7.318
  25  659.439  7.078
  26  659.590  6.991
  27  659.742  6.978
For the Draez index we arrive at 12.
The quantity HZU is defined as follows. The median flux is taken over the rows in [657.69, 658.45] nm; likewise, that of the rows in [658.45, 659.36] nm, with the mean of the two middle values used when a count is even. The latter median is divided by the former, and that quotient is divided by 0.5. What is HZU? 1.6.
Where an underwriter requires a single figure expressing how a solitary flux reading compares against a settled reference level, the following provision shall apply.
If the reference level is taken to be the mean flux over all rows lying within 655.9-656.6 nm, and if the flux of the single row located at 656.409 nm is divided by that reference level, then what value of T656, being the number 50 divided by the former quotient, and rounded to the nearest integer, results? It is 48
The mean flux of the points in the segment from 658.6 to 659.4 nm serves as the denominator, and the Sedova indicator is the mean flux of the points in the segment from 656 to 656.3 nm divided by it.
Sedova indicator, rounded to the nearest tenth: 2.8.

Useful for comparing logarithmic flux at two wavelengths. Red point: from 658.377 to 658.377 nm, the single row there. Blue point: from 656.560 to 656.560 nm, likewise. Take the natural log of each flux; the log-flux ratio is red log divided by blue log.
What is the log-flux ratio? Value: 0.80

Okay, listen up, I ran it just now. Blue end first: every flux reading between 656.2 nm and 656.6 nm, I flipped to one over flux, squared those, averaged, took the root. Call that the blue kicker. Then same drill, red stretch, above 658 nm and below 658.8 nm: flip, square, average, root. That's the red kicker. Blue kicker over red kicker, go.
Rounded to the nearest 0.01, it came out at 0.48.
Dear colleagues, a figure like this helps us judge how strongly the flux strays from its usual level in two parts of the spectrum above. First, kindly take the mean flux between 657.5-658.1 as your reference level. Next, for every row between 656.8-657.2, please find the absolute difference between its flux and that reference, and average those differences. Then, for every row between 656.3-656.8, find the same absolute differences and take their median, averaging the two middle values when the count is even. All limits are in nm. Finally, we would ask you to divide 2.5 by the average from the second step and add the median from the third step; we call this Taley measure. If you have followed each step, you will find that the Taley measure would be 13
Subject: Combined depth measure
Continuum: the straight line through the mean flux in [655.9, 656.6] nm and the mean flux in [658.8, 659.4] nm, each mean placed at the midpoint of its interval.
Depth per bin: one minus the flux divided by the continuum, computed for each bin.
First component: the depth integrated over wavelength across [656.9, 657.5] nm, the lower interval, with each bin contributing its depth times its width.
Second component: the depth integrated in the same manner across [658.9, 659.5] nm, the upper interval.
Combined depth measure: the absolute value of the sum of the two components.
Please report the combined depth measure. 0.27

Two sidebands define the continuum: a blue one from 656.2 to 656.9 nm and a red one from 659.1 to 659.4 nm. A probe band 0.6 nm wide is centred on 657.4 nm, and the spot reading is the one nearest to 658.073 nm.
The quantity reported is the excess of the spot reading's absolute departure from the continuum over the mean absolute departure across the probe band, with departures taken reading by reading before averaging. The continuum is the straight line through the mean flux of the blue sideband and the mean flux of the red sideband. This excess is -6.1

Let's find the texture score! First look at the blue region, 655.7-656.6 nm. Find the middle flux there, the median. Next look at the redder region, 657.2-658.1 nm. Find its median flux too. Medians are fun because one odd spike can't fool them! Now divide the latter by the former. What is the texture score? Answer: 0.38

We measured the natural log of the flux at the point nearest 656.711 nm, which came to 2.9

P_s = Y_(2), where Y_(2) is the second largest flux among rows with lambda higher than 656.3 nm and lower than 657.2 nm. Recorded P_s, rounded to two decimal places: 22.03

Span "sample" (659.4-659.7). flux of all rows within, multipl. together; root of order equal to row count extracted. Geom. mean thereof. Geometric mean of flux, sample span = 7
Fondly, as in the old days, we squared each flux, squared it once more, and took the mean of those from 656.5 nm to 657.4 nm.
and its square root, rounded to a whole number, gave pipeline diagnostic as 267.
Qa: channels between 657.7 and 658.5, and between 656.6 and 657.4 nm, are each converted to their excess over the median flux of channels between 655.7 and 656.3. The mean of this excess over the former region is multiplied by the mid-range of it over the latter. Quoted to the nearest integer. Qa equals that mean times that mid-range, 113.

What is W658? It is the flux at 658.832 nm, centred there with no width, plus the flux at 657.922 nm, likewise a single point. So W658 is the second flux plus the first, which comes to 20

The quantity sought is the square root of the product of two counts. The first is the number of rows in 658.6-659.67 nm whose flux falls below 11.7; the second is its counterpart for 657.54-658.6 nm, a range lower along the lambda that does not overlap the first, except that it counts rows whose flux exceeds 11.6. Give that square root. 4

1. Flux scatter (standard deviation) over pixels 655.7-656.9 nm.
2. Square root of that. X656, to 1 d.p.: 1.9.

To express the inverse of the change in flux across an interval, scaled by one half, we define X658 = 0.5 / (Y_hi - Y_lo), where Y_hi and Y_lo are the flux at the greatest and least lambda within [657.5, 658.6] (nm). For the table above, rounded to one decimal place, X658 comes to 0.2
